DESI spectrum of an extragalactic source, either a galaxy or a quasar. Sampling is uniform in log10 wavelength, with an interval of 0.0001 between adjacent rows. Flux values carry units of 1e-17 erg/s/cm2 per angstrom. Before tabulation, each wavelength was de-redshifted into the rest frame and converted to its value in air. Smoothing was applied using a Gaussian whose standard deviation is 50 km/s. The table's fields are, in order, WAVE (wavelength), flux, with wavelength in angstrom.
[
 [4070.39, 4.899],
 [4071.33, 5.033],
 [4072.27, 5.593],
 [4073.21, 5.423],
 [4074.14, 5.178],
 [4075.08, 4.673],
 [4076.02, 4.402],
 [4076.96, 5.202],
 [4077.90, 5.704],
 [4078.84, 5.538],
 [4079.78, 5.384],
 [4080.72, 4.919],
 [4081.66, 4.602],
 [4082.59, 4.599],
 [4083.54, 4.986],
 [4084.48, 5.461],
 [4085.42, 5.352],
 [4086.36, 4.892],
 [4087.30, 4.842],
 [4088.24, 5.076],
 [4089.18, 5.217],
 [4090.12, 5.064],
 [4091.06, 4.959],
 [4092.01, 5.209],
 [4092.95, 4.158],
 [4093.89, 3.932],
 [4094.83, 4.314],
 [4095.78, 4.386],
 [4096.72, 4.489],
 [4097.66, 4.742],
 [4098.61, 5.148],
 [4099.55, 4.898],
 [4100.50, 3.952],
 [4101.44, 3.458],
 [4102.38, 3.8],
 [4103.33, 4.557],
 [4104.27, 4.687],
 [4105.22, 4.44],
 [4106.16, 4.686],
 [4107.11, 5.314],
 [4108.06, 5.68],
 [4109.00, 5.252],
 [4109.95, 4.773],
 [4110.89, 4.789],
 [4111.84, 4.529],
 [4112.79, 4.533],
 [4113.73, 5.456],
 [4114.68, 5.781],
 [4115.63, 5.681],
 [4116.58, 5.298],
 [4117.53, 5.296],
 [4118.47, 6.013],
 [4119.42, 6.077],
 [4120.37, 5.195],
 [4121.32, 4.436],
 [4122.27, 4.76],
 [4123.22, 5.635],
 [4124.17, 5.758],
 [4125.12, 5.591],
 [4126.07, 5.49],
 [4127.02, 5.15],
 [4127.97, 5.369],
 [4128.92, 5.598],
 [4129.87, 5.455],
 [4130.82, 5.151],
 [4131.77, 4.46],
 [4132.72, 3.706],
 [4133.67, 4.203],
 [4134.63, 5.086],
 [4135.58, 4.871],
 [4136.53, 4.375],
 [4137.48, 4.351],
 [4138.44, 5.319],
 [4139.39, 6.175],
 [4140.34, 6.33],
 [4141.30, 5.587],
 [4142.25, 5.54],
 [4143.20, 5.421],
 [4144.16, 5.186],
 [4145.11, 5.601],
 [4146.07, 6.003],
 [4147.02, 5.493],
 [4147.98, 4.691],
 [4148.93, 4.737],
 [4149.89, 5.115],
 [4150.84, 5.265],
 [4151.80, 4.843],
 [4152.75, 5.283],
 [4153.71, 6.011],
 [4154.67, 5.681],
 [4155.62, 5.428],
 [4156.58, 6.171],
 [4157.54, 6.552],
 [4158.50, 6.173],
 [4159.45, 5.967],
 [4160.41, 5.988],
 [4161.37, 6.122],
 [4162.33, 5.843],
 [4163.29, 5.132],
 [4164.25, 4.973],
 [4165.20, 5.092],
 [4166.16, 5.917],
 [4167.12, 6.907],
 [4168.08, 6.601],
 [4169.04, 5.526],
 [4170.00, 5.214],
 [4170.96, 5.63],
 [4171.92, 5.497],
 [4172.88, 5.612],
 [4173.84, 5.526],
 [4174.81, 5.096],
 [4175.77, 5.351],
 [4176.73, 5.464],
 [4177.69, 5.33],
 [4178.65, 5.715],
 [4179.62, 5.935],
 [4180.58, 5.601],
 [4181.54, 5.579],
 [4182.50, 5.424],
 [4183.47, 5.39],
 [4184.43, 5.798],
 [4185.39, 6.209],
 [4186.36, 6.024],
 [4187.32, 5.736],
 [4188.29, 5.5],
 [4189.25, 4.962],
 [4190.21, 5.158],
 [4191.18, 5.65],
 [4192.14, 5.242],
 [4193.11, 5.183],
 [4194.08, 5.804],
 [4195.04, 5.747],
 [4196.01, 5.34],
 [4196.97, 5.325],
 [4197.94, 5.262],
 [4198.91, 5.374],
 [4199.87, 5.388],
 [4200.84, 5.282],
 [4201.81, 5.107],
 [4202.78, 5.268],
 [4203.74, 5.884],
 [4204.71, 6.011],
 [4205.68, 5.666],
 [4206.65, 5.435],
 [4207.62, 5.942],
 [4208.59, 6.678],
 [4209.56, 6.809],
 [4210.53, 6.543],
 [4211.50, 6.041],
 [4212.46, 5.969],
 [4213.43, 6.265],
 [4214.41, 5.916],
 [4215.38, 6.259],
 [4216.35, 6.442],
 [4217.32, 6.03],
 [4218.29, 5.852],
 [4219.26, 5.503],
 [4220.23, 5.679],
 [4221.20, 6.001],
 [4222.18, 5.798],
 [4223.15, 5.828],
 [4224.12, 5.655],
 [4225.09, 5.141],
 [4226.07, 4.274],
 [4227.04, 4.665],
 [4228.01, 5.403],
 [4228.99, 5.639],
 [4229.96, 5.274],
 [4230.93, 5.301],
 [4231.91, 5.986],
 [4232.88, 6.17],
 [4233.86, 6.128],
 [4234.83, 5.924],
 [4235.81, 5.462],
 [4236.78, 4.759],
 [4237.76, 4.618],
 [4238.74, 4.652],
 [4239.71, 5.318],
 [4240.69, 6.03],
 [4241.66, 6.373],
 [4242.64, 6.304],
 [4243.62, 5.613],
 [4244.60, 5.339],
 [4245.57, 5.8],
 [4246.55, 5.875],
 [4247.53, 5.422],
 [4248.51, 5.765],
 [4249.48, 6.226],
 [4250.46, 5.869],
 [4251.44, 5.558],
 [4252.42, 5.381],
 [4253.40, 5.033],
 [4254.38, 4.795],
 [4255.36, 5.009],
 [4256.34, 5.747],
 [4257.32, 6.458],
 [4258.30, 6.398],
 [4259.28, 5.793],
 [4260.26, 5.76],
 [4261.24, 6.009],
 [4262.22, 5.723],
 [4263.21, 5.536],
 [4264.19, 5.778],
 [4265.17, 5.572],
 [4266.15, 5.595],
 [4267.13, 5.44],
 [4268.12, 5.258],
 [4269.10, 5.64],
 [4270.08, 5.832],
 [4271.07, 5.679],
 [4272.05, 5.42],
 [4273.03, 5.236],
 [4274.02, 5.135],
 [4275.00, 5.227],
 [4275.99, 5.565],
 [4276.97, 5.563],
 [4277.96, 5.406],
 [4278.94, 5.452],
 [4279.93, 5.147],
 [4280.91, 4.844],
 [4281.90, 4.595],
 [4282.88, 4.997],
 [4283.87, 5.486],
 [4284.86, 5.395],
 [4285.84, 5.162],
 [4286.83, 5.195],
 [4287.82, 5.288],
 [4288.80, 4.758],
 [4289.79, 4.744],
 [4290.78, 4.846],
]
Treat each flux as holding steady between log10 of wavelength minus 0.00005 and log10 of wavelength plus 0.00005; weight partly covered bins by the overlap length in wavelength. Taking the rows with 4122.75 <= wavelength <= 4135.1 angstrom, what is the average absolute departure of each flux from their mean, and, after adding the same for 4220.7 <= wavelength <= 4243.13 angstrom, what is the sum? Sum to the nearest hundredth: 0.97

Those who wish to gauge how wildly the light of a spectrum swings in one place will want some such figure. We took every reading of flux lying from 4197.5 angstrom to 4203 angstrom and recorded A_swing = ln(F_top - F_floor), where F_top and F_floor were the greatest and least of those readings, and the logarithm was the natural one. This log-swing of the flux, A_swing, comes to -1.3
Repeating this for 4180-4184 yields -1.6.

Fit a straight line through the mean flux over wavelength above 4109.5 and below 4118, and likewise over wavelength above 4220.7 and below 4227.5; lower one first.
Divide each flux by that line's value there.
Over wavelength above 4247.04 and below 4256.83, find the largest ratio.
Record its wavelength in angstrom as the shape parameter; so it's 4249.48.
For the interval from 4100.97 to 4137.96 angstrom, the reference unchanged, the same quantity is 4119.42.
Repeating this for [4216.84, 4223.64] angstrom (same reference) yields 4217.32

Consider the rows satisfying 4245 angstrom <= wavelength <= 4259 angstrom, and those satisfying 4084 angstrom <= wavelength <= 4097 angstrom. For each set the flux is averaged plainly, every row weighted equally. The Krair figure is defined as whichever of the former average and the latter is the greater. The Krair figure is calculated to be 5.67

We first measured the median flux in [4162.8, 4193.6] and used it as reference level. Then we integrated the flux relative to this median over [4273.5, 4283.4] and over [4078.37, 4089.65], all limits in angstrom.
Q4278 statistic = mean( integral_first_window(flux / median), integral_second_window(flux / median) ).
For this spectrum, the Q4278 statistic 10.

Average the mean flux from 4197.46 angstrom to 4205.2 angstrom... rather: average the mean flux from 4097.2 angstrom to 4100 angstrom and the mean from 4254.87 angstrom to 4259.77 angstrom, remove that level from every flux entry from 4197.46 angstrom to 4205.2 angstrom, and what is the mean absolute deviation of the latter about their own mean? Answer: 0.250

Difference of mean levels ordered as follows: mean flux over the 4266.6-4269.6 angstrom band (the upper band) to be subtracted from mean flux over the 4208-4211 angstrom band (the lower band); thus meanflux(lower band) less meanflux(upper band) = 1.2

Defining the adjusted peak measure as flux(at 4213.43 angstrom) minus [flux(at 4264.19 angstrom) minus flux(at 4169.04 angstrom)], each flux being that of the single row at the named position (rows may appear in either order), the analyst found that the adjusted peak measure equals 6.0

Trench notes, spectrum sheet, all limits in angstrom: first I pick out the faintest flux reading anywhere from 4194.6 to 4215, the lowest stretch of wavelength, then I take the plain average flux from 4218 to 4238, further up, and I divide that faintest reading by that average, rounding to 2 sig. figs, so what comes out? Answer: 0.93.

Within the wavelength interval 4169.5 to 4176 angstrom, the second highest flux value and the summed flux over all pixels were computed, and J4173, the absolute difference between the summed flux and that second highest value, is 32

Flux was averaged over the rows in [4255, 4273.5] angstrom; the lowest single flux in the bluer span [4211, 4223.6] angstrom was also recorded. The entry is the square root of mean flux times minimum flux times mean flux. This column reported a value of 13.3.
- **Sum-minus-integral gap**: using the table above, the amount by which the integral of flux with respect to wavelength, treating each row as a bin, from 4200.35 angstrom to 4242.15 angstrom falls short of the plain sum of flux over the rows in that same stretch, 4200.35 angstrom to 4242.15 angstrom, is 6.9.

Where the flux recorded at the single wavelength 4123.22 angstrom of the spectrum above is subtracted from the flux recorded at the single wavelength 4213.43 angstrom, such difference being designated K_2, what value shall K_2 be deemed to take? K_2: 0.6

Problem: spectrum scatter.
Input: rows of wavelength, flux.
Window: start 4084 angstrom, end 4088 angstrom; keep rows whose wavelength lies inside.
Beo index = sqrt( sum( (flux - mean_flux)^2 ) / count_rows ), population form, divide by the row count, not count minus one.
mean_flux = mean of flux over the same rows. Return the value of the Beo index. 0.27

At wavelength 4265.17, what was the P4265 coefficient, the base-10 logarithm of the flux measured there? 0.75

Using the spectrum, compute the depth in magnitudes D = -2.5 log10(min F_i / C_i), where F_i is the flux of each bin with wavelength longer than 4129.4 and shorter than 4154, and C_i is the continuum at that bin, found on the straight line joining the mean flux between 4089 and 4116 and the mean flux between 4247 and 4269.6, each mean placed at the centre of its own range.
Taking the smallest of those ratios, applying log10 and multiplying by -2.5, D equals 0.31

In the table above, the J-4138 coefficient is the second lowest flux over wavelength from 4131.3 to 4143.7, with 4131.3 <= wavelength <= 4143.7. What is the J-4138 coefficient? 4.203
